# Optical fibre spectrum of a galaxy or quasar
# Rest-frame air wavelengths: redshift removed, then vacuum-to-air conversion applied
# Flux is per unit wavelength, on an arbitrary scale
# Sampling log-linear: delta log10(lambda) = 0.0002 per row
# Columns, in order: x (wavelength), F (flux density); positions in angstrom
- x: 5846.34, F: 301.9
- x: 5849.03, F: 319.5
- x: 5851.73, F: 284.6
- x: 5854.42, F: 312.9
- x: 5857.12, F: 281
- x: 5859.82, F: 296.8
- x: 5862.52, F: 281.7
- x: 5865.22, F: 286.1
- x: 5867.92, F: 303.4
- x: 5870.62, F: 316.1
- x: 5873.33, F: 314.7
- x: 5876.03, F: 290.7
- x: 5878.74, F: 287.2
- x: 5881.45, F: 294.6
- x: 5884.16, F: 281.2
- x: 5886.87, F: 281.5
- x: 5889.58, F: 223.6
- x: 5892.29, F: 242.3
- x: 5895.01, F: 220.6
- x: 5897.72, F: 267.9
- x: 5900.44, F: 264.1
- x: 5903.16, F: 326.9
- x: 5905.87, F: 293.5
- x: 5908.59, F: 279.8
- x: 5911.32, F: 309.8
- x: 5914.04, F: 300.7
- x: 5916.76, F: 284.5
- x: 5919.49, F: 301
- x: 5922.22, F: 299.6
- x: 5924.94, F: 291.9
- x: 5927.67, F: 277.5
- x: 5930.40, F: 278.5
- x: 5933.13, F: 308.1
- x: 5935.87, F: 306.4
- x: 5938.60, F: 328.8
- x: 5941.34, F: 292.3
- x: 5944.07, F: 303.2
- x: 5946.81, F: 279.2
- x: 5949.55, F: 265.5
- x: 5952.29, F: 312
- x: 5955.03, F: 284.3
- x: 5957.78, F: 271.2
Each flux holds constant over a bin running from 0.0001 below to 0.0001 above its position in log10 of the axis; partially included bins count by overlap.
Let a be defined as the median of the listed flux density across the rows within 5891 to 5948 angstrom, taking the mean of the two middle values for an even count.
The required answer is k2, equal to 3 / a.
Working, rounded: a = 292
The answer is 0.0103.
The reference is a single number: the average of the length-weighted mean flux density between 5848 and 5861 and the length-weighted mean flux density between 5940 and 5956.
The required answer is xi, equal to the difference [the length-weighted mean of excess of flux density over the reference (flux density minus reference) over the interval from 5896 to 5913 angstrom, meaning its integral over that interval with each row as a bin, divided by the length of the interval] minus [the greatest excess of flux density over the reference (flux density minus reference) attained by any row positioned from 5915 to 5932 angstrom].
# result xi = -12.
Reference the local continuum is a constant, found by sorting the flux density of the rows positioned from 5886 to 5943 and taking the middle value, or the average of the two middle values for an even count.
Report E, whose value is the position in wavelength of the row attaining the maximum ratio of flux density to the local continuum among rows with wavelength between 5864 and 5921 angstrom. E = 5903.16 angstrom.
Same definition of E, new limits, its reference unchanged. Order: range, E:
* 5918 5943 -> 5938.60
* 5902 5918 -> 5903.16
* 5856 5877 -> 5870.62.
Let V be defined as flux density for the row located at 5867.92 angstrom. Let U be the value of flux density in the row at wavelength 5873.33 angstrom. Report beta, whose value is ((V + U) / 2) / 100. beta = 3.09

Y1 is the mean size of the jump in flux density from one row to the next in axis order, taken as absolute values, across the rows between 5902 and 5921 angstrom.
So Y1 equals 19.8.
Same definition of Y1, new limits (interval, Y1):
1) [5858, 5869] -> 12.3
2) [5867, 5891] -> 15.1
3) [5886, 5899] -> 36.4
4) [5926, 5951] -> 17.5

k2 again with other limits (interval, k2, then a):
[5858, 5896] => 0.0105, 287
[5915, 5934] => 0.0103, 292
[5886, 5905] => 0.0114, 264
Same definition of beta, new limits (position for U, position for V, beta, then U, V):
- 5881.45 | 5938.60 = 3.12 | 294.6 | 328.8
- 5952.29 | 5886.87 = 2.97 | 312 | 281.5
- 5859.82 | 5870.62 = 3.06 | 296.8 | 316.1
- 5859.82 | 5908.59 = 2.88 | 296.8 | 279.8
